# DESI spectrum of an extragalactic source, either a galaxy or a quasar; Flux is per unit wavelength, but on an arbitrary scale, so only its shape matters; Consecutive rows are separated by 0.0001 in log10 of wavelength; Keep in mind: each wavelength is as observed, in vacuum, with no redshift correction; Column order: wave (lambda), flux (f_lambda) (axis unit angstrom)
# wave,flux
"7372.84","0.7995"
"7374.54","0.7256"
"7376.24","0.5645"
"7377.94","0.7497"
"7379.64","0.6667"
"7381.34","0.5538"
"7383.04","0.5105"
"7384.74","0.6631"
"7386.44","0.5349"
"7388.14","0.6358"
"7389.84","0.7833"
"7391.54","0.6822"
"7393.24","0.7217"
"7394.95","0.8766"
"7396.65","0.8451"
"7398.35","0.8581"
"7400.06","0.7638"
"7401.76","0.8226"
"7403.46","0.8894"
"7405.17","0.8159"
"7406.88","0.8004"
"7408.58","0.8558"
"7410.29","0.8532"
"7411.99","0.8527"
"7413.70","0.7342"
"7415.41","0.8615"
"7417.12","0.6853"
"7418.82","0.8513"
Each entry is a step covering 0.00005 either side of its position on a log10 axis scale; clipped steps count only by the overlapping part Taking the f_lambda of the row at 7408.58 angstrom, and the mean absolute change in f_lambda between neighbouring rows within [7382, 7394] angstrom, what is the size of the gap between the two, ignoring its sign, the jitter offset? 0.74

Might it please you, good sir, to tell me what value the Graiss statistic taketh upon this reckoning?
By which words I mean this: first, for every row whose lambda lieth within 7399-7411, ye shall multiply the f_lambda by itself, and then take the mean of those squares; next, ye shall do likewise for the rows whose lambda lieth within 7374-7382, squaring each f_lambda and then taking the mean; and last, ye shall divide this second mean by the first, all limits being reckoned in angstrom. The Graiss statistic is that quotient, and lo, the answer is 0.63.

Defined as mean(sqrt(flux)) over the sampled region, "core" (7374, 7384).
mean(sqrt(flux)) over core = 0.79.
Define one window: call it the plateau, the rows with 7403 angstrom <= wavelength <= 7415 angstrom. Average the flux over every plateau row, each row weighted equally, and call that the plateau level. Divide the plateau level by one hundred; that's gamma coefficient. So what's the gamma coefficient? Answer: 0.0083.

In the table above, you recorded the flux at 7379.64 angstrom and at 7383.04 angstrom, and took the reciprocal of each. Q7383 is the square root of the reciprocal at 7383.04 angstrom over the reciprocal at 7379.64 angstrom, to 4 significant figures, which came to 1.143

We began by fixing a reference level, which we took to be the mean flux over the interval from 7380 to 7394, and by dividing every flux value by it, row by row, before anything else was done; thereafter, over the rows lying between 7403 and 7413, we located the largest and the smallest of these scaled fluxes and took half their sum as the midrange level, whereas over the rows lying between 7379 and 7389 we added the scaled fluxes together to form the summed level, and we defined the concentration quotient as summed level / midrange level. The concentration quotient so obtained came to 4.22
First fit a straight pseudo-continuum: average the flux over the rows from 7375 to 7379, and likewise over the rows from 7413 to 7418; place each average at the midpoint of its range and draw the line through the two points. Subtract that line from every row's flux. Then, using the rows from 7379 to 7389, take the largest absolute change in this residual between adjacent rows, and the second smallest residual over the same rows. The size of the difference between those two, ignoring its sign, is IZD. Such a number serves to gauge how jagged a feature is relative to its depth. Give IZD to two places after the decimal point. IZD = 0.30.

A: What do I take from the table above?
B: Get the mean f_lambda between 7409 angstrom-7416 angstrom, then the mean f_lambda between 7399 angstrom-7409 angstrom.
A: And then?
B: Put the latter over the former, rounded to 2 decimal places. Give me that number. 1.00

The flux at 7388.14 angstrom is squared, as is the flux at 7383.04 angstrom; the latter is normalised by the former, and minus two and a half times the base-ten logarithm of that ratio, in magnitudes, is 0.5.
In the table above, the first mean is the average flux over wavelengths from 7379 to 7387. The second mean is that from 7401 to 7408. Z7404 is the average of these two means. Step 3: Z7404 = 0.71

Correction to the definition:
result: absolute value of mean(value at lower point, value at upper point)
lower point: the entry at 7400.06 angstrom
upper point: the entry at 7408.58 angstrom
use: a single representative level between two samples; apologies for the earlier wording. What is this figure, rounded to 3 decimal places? 0.810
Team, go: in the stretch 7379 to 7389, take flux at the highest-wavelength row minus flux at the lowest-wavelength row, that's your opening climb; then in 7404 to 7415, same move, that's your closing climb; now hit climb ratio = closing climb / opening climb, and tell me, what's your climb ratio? 2.6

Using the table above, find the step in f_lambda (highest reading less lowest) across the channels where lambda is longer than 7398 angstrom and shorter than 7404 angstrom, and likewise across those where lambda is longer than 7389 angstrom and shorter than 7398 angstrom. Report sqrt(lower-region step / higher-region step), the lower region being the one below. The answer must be 1.2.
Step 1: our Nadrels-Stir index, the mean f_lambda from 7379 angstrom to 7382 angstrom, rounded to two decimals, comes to 0.61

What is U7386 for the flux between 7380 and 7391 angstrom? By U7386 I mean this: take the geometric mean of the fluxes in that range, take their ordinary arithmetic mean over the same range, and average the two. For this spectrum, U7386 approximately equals 0.61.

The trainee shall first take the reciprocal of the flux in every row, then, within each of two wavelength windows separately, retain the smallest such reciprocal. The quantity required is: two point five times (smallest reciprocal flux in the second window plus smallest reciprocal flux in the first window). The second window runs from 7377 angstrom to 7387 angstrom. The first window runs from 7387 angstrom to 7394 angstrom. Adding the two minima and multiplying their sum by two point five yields 6.5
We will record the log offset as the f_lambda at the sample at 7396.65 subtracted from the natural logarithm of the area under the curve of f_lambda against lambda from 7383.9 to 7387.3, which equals -0.1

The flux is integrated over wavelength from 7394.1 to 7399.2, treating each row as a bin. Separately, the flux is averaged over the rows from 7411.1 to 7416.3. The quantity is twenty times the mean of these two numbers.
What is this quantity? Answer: 52.1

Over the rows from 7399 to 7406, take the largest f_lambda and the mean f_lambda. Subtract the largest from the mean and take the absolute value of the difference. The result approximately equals 0.066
